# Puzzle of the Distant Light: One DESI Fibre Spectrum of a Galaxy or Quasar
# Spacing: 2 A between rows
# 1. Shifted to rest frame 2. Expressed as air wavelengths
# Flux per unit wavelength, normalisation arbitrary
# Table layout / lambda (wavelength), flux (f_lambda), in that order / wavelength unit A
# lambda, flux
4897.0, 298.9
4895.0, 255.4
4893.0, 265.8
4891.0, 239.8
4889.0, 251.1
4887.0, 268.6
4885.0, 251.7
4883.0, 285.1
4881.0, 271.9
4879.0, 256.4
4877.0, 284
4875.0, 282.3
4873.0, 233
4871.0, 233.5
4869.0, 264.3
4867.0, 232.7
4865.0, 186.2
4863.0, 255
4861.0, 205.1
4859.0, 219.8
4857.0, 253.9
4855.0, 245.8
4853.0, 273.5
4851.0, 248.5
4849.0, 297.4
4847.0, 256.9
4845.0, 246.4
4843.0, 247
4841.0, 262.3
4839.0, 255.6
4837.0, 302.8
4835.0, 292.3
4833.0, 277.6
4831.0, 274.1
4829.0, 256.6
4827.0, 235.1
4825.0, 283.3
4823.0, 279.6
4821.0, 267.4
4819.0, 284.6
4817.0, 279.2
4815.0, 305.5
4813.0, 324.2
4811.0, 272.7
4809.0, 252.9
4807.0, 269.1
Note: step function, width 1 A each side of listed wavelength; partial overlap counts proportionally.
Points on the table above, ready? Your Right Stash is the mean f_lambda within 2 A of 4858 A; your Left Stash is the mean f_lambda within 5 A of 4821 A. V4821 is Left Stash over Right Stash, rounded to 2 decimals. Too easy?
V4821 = 1.18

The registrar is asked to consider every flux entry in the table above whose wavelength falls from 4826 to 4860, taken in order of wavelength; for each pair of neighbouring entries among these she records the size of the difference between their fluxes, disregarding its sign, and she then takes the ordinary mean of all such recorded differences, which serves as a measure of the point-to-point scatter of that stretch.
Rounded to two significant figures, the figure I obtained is 21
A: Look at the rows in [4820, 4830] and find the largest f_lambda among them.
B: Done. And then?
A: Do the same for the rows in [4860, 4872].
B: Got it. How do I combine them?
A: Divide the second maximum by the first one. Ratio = 0.93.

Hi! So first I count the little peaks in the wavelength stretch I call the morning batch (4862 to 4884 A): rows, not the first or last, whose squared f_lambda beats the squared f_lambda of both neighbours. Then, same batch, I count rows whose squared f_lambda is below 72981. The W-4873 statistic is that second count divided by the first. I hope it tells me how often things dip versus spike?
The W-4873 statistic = 3.5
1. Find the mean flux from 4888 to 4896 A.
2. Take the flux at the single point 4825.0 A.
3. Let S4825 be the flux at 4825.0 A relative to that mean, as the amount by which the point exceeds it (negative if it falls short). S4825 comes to 30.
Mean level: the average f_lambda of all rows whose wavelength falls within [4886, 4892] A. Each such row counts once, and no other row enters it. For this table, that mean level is 253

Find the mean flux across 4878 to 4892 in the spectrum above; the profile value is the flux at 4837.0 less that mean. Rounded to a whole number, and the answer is 42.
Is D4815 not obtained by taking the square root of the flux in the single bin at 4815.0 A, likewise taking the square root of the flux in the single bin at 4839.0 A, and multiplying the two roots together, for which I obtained 279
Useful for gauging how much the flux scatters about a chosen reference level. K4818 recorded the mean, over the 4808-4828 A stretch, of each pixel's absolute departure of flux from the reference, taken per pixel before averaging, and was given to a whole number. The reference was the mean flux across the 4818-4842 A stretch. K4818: 18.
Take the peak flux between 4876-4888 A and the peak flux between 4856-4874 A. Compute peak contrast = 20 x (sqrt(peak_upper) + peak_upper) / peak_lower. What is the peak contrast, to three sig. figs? 22.9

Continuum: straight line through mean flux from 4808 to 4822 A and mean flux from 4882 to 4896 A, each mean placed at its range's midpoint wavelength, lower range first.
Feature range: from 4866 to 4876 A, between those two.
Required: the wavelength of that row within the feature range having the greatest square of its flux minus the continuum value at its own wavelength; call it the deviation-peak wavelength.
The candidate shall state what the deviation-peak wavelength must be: 4867.0 A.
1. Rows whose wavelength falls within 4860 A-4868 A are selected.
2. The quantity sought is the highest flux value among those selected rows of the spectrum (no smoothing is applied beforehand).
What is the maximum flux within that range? 255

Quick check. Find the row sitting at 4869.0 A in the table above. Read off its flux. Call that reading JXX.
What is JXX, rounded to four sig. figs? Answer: 264.3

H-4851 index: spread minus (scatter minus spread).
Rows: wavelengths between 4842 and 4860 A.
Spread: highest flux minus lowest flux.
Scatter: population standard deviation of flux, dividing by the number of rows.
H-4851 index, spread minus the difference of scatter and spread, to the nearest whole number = 135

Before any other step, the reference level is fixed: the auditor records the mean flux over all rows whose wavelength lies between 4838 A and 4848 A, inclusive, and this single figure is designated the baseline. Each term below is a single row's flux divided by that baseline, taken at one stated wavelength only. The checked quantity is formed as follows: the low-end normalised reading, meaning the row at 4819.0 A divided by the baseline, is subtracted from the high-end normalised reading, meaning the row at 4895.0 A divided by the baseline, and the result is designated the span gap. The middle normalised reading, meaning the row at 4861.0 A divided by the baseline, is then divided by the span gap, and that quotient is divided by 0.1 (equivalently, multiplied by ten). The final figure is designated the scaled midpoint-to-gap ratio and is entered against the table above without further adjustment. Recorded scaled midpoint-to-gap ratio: -70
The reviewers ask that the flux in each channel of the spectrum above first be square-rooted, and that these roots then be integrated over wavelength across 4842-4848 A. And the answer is 95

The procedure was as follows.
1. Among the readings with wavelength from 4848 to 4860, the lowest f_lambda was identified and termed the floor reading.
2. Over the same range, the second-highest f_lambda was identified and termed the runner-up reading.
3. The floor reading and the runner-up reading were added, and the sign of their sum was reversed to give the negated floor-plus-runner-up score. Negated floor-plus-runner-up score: -493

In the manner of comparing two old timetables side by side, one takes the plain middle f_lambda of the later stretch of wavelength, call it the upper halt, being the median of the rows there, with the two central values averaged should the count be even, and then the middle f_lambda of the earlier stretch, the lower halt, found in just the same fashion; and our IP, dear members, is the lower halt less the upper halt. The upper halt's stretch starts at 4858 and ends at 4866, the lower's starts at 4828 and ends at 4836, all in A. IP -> 63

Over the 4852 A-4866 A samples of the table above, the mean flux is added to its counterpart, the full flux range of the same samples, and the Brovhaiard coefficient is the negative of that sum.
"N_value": -321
